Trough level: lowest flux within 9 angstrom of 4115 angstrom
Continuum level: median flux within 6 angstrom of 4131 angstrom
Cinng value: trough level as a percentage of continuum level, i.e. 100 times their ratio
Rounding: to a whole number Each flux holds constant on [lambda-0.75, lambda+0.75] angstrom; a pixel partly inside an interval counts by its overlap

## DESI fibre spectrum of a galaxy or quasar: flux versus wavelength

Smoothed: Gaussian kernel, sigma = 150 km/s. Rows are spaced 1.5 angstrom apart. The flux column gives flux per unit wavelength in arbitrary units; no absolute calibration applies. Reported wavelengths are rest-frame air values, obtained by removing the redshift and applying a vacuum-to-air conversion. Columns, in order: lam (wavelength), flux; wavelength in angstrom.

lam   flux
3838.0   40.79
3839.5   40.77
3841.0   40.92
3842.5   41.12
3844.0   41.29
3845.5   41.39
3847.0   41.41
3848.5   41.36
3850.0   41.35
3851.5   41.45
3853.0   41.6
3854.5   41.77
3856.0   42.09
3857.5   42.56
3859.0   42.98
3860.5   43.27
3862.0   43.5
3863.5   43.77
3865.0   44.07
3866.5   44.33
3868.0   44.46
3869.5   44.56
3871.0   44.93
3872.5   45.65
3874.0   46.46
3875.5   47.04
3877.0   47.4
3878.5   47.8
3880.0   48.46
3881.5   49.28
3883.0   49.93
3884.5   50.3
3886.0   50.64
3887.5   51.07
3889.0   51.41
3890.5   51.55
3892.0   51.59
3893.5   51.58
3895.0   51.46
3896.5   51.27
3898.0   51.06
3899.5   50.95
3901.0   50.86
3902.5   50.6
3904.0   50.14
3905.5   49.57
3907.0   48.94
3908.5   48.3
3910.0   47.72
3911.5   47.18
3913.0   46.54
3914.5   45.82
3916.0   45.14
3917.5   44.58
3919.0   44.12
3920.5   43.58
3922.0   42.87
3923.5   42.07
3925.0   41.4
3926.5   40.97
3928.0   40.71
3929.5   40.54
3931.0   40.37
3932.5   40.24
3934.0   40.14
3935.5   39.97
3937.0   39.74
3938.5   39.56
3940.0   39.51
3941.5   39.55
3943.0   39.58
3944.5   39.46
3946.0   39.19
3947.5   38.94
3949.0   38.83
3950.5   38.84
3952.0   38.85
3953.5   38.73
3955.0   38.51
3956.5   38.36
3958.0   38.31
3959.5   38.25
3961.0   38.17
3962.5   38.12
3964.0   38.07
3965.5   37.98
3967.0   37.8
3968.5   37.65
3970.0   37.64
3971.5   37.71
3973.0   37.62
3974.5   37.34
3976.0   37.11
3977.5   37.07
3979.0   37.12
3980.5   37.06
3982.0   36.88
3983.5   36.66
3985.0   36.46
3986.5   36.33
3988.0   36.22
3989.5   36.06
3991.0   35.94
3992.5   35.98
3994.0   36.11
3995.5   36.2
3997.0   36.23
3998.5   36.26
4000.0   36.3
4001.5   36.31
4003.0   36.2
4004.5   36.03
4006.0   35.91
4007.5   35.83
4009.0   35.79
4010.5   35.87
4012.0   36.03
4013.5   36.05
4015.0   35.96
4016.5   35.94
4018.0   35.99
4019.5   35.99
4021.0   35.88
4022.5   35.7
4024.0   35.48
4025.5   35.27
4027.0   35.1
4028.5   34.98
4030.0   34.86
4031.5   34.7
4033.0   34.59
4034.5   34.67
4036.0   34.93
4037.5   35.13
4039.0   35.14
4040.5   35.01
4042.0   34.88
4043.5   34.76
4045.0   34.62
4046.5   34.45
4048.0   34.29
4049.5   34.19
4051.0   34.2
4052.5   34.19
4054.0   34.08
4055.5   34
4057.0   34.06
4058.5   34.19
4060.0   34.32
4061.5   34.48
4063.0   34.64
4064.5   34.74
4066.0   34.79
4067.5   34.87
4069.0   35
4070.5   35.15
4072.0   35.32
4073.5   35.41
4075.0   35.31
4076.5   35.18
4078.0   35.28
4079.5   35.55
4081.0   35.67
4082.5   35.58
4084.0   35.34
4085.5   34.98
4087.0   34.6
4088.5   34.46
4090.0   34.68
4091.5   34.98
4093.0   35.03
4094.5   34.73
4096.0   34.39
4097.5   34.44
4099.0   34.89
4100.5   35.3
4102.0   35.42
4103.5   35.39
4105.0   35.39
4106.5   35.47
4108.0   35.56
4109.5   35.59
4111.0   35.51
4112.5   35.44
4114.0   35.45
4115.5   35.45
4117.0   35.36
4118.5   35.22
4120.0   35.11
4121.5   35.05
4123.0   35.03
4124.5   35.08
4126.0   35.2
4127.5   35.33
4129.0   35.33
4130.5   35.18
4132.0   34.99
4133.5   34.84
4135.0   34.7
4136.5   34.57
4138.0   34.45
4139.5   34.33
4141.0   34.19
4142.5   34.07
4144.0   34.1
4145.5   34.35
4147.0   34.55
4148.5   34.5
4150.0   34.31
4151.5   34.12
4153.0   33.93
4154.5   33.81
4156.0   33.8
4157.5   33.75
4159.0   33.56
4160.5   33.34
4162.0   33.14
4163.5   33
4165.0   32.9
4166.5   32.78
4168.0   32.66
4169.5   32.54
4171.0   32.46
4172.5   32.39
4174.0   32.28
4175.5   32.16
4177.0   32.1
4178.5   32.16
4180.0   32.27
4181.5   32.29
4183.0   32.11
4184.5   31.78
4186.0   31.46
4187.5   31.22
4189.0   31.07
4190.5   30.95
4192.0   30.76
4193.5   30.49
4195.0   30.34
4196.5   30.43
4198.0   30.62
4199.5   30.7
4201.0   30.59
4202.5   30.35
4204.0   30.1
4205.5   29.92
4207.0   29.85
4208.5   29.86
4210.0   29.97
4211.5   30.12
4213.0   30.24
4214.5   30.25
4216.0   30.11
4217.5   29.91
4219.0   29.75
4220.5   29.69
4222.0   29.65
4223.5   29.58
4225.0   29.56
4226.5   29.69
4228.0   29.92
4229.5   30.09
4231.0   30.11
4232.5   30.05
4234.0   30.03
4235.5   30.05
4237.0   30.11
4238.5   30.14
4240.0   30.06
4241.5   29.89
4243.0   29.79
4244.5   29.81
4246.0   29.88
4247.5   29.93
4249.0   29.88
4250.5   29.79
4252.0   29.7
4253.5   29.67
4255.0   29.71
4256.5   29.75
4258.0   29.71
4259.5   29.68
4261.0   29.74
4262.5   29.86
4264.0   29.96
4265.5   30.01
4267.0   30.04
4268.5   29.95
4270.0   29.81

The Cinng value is 100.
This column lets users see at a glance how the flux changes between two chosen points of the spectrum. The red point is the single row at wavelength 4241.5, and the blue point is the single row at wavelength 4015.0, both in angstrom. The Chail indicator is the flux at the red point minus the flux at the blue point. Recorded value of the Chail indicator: -6.1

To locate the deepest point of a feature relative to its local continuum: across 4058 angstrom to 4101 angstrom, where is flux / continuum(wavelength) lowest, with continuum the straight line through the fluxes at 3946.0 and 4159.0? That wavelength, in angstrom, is 4058.5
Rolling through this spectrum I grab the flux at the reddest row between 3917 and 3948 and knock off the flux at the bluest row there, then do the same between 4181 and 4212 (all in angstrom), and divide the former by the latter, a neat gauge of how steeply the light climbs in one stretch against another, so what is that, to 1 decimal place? 2.6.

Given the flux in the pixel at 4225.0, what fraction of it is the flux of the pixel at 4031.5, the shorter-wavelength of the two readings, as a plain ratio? 1.17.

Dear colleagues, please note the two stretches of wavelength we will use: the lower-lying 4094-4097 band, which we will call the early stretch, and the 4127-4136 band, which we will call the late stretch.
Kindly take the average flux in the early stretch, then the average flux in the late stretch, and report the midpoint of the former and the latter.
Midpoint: 34.8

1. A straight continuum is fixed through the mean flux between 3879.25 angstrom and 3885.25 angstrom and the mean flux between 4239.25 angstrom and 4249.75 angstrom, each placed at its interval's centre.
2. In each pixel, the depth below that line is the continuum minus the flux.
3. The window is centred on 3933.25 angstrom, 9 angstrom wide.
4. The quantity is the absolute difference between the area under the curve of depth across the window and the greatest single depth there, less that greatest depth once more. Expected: 46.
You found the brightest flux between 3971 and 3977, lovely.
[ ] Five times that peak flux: 189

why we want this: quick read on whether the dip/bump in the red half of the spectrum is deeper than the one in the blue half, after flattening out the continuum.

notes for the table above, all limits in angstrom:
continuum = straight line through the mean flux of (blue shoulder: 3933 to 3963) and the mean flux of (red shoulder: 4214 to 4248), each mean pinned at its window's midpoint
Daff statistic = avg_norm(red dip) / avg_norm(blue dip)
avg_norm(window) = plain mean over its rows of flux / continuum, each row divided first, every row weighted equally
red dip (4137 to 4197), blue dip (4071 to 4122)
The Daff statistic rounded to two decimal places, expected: 1.00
